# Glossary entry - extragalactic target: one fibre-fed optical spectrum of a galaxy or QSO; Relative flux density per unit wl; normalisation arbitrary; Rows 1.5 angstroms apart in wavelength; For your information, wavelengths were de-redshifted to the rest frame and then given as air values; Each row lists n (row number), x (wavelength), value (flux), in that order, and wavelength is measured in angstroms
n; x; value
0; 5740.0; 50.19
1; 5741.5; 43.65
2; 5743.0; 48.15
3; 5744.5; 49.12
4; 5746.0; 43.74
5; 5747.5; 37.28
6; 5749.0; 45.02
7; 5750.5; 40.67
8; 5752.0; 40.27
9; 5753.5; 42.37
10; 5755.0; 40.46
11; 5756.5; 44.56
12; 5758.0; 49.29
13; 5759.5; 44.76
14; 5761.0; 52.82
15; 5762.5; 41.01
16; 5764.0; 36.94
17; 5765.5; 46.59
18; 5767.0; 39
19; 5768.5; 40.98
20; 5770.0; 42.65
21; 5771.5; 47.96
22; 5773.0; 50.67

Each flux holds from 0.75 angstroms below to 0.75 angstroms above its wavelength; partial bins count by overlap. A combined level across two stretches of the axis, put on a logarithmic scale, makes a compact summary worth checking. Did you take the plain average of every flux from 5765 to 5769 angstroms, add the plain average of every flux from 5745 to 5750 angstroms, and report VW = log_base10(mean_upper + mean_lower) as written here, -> 1.93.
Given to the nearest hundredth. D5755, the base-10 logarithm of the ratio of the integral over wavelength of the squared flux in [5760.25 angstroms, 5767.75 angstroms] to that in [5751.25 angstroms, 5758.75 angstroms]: 0.00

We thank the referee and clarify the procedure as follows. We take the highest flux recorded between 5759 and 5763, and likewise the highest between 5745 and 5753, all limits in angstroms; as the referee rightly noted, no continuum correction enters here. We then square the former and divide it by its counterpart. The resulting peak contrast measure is 62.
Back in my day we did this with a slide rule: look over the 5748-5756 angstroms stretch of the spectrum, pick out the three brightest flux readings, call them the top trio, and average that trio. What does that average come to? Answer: 42.7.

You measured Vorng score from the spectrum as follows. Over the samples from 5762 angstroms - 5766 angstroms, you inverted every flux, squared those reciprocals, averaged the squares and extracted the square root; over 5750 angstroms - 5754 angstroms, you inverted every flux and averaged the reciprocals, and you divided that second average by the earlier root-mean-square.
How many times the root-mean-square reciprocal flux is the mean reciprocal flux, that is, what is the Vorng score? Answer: 1.00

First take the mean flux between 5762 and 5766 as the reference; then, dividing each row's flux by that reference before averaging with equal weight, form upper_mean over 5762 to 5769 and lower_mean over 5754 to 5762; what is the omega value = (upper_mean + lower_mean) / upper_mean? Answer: 2.13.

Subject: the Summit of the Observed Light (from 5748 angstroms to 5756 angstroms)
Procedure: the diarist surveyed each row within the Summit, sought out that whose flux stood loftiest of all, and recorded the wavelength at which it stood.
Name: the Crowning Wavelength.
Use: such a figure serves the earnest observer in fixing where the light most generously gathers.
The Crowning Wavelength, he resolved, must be 5749.0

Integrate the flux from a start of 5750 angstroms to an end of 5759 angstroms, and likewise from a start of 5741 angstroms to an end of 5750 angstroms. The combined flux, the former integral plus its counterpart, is 787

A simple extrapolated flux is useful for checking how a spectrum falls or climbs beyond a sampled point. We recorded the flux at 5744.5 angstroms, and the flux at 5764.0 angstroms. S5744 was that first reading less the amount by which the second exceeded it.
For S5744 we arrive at 61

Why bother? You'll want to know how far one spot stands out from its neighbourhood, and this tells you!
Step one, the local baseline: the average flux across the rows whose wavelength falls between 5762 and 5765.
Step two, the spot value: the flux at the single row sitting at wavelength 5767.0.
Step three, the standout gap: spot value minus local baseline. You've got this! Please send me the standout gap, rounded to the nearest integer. 0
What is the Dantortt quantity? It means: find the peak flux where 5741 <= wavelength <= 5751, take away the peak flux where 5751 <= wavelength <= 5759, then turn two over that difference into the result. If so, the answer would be -11.8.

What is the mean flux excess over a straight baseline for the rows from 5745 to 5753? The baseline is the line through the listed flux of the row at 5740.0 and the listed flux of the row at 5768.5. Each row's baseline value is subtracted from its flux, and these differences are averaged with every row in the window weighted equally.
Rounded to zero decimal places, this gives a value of -6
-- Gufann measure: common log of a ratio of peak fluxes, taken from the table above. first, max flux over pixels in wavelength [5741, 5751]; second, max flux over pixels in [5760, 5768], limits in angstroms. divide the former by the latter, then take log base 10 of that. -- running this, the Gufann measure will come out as -0.032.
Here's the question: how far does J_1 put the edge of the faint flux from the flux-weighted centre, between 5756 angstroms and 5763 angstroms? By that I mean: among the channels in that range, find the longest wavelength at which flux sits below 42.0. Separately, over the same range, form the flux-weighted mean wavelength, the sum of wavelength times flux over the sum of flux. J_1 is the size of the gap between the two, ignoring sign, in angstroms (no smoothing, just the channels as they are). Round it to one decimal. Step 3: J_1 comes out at 3.0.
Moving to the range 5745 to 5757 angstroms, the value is 3.7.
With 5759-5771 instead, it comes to 3.9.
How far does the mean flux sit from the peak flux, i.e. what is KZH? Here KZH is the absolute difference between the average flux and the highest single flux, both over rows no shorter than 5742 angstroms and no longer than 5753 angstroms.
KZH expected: 5.7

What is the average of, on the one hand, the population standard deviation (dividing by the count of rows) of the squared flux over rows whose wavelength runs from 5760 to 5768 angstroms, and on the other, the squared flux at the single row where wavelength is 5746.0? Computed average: 1216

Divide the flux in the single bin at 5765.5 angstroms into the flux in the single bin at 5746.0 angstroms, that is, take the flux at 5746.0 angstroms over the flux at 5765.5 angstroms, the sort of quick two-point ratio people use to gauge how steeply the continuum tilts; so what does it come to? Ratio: 0.94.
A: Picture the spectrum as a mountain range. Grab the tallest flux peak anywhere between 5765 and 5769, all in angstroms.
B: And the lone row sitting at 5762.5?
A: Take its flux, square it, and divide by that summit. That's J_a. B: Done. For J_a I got 36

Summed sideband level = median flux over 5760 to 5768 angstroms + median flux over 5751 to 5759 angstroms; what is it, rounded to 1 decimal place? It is 83.4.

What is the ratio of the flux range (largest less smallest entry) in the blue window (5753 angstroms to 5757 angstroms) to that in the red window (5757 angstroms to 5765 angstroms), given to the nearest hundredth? 0.26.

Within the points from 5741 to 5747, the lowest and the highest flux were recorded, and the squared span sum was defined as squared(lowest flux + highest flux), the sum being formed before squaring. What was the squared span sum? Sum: 8606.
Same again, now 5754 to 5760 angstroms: 8055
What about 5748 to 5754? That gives 7274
